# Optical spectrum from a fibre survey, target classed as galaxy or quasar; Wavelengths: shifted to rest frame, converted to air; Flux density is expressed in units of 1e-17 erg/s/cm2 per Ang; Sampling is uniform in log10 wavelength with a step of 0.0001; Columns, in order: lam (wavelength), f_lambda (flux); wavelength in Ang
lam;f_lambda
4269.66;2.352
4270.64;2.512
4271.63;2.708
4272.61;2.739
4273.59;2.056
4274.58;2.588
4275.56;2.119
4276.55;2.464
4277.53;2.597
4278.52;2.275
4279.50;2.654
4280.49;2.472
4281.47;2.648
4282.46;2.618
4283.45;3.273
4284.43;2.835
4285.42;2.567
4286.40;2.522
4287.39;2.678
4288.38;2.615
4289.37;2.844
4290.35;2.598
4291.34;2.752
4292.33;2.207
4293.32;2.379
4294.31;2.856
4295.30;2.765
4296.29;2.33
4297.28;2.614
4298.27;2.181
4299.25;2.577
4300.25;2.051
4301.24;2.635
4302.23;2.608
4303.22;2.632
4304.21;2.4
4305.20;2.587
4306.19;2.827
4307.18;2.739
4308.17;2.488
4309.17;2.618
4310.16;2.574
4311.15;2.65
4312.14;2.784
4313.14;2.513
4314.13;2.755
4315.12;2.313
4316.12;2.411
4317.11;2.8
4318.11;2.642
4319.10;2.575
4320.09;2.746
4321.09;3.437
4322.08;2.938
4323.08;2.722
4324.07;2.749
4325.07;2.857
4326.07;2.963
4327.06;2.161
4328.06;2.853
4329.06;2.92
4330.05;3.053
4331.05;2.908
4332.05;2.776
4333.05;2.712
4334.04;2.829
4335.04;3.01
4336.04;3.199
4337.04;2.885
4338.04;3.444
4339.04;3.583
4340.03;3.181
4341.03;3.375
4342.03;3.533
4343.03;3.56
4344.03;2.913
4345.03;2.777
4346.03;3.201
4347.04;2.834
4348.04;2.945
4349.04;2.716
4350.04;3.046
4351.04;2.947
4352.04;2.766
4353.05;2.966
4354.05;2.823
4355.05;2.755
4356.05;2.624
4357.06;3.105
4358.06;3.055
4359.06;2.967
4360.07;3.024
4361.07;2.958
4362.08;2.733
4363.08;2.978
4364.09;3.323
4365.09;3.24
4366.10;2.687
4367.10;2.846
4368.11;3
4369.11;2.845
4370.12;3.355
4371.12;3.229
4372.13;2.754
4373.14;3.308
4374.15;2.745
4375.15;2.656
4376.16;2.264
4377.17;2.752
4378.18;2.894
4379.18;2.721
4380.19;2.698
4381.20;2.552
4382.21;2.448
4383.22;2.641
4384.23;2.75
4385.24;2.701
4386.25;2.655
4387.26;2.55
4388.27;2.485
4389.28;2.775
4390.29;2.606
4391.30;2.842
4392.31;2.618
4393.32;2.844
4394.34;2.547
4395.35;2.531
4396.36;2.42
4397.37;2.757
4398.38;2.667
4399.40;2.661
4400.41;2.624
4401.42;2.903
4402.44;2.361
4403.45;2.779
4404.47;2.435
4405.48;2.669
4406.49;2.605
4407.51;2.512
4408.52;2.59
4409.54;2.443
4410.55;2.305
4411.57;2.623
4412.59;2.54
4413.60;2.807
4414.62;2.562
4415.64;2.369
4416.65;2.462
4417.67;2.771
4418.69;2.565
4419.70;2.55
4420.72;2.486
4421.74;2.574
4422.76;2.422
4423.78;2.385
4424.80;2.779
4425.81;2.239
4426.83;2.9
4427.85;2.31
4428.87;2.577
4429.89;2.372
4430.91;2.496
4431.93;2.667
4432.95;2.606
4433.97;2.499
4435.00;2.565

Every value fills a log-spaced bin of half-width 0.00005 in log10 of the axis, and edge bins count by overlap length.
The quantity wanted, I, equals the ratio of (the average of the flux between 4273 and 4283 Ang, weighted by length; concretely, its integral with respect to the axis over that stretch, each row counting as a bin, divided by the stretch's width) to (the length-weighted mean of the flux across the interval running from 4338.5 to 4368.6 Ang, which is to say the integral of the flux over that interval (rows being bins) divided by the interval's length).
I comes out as 0.81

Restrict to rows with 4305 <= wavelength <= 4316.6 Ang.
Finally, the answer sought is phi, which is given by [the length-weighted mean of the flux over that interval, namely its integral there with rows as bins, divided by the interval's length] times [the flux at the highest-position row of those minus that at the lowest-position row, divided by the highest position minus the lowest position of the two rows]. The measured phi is -0.042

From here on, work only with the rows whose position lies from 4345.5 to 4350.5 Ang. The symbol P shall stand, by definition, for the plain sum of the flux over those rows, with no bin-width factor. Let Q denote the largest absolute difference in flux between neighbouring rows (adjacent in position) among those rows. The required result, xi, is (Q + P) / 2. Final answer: 7.55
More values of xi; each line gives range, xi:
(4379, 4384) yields 6.63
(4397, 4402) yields 6.95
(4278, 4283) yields 6.52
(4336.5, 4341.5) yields 8.51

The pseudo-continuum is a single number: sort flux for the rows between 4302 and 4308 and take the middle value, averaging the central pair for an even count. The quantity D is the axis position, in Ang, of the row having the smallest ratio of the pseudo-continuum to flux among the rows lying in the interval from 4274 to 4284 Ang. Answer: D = 4283.45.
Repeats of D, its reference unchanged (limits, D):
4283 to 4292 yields 4283.45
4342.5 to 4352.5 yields 4343.03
